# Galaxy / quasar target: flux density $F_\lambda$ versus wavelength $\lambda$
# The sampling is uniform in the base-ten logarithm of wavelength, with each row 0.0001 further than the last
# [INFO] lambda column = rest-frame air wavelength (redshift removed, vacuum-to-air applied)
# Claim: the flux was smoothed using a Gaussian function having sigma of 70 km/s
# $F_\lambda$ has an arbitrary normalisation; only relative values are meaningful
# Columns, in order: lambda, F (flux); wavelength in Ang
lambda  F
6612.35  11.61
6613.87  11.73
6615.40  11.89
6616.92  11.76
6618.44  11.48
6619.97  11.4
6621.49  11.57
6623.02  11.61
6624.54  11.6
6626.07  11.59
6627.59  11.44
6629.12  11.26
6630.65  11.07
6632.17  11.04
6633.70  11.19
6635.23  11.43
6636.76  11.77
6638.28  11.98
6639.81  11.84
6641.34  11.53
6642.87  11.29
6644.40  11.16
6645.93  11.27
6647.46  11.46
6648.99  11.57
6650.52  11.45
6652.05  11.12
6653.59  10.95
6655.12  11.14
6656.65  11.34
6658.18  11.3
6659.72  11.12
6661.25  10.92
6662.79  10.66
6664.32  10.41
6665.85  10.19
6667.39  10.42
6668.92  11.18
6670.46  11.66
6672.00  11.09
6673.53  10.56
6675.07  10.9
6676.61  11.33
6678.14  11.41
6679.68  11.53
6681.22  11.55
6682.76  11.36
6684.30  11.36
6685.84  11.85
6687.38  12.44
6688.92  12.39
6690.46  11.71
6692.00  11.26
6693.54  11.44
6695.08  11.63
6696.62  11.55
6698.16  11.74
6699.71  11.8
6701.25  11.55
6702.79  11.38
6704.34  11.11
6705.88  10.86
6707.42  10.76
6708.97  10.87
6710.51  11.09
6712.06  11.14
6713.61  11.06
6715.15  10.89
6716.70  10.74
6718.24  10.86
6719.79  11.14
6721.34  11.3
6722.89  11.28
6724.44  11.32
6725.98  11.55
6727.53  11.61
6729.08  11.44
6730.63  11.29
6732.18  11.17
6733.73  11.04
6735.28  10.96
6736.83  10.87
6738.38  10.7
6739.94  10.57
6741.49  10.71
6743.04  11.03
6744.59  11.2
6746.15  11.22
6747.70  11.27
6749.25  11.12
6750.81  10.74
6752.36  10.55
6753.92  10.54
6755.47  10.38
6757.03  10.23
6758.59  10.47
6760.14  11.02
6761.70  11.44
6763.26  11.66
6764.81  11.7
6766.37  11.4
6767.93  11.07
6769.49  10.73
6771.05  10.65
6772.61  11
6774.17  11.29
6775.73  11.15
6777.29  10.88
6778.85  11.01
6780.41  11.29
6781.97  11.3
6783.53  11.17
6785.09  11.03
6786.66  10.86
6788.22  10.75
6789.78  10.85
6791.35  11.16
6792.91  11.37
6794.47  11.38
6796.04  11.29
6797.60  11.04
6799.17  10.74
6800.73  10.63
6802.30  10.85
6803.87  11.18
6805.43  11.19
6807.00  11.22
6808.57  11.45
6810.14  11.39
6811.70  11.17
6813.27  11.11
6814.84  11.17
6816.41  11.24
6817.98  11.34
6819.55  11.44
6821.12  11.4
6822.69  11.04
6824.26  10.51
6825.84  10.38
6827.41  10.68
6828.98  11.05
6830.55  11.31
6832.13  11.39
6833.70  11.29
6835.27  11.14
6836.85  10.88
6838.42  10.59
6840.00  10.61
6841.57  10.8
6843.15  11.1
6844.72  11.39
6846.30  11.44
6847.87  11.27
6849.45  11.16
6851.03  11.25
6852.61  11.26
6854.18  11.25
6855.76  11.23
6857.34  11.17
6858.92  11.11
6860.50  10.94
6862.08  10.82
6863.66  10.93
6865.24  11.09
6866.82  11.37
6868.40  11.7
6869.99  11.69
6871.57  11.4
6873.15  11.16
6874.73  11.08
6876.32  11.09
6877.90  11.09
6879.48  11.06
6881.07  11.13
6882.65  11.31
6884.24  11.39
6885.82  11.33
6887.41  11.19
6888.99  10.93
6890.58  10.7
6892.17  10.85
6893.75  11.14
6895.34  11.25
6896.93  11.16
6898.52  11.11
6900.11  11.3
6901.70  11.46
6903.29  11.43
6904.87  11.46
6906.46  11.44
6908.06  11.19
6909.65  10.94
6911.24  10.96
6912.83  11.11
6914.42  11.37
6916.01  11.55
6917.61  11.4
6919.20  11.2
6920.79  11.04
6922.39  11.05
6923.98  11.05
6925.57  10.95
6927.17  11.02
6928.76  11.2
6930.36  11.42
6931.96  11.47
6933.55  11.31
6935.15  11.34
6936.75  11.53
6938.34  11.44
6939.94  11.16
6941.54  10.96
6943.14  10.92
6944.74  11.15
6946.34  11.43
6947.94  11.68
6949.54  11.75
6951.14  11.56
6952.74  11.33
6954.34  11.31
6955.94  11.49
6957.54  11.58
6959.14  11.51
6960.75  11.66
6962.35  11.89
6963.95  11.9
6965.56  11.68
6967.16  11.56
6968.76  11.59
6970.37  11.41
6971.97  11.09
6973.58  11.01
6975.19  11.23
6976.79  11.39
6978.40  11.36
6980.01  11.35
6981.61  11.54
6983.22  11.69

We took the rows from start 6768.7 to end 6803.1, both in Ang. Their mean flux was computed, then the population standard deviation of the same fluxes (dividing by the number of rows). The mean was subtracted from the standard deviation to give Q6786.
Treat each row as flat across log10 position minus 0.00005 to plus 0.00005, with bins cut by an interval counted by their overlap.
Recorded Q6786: -10.8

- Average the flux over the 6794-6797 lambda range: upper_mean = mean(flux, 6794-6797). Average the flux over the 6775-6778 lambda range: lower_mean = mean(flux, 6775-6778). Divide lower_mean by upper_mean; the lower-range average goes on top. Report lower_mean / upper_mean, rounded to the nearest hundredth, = 0.97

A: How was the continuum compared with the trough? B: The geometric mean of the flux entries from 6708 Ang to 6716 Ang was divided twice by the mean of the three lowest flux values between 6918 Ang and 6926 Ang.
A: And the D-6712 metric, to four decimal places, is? 0.0908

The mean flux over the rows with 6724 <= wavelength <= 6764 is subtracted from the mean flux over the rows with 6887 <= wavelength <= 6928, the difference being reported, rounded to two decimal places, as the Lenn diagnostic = 0.16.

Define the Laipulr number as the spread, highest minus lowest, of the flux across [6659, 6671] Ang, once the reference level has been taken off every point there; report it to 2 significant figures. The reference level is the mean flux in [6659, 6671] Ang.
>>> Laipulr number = 1.5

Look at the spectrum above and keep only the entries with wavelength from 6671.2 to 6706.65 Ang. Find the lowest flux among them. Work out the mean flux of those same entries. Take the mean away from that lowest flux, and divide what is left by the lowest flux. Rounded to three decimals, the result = -0.086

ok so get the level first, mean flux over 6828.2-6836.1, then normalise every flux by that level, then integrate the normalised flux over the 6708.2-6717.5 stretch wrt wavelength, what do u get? 9.1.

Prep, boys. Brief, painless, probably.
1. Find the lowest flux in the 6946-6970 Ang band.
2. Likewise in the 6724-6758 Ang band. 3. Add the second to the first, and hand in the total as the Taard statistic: 21.5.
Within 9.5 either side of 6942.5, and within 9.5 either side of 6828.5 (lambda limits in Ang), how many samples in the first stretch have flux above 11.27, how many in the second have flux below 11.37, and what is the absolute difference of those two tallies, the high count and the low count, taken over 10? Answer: 0.10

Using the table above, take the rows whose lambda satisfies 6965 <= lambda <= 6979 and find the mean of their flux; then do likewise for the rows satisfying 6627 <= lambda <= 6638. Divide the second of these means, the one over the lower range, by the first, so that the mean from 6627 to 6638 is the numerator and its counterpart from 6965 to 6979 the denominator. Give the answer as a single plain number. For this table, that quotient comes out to 1.00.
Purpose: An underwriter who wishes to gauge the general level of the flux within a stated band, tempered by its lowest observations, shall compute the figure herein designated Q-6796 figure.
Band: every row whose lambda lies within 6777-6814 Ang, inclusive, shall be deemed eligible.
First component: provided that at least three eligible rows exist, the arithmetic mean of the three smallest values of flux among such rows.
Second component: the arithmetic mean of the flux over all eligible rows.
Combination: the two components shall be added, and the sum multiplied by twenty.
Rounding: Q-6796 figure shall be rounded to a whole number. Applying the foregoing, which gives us 436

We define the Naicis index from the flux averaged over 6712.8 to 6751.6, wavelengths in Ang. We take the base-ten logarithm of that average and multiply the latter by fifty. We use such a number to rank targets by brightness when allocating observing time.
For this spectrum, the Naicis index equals 52.2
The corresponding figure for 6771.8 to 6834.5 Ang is 52.3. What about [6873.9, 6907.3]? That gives 52.4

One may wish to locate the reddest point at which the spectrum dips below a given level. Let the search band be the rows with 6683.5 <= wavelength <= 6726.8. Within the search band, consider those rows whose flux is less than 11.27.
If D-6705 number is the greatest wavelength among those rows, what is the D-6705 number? 6719.79 Ang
